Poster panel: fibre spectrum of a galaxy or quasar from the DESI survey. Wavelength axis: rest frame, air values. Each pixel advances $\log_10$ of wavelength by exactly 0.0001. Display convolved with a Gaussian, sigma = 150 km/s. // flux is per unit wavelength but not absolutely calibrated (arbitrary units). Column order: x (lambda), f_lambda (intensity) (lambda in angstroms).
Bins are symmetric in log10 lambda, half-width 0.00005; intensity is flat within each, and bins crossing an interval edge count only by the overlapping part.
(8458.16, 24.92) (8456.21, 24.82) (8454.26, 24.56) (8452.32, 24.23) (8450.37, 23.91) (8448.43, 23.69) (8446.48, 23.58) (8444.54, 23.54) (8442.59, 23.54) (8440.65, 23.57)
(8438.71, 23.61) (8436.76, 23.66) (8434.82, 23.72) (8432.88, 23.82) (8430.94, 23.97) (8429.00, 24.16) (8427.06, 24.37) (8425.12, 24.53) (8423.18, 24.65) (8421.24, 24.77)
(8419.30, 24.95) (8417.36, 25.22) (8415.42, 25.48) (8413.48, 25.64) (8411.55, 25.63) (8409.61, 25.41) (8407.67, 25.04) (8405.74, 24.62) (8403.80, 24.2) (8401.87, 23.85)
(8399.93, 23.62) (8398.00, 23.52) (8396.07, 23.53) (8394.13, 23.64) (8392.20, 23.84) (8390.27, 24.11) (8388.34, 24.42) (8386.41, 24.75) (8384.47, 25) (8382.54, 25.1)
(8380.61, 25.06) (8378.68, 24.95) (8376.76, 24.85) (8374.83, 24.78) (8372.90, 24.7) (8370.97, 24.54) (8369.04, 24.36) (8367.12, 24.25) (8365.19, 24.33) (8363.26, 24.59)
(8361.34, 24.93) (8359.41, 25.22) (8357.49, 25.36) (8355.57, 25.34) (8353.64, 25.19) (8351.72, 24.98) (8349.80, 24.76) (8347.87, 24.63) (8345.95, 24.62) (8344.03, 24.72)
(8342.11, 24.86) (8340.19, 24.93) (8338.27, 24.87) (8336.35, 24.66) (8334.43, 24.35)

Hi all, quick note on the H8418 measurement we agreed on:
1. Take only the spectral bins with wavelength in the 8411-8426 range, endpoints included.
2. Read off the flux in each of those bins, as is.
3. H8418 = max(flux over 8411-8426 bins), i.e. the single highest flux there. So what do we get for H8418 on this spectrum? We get 25.64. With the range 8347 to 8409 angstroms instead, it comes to 25.36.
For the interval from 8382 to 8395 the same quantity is 25.1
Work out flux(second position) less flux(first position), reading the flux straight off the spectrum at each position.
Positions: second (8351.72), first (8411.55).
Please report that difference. -0.65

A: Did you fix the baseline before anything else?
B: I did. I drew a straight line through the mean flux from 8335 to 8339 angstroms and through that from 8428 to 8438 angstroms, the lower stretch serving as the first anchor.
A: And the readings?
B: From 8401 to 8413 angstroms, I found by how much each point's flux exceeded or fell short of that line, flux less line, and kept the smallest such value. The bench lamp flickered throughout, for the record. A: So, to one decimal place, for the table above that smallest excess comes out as -0.3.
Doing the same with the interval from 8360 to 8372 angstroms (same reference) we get -0.2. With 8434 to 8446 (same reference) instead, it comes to -0.2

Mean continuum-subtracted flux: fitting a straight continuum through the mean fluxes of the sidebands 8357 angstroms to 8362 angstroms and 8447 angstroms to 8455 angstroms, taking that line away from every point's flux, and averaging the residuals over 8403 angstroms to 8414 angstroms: 0.5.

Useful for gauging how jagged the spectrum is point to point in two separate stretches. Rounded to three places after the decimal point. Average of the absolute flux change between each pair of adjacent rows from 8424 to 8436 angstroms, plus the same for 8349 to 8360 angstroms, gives 0.310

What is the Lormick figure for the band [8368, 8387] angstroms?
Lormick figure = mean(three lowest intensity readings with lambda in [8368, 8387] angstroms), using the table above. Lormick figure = 24.5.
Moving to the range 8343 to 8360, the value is 24.7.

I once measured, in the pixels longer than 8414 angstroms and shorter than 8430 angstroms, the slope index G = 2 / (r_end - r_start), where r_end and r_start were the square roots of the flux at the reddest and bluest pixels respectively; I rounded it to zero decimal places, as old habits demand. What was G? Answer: -15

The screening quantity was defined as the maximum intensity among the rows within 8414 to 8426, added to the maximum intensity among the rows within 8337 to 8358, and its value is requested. 50.8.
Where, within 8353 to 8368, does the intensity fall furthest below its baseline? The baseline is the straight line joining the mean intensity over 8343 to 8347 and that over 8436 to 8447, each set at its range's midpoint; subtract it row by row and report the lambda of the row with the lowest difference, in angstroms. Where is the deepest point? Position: 8367.12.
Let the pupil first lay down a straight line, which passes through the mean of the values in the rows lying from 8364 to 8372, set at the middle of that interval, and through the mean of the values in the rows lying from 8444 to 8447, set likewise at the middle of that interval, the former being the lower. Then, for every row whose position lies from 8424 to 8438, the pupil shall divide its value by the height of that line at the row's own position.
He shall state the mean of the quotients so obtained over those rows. 1.01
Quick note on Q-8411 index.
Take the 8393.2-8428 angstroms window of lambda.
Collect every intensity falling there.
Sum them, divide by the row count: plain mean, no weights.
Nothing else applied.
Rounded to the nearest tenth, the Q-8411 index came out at 24.6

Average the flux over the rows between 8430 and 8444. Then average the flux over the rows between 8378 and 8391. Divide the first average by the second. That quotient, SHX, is 0.957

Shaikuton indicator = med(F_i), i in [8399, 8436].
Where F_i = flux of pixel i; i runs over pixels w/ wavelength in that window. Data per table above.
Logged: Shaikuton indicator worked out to 24.6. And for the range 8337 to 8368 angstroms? 24.9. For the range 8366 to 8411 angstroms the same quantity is 24.5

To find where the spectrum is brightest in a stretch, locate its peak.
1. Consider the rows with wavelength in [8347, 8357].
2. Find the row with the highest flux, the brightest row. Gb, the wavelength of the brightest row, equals 8355.57 angstroms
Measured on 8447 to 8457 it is 8456.21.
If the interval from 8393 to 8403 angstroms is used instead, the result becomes 8401.87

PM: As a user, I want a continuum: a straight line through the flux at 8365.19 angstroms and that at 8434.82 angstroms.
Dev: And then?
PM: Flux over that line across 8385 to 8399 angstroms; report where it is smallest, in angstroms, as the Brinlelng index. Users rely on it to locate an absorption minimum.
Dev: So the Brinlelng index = 8396.07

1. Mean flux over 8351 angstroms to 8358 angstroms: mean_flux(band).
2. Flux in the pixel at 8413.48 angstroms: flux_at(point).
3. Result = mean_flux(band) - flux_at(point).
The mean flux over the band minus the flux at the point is -0.4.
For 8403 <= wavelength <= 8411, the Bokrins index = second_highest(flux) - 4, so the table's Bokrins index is 21.04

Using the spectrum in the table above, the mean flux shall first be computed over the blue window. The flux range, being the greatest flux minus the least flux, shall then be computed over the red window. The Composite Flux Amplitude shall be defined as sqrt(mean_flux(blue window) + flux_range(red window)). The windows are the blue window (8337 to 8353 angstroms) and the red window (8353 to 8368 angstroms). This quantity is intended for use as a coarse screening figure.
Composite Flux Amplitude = 5.09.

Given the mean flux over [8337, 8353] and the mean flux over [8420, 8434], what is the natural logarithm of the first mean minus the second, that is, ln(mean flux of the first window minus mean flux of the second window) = -0.75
